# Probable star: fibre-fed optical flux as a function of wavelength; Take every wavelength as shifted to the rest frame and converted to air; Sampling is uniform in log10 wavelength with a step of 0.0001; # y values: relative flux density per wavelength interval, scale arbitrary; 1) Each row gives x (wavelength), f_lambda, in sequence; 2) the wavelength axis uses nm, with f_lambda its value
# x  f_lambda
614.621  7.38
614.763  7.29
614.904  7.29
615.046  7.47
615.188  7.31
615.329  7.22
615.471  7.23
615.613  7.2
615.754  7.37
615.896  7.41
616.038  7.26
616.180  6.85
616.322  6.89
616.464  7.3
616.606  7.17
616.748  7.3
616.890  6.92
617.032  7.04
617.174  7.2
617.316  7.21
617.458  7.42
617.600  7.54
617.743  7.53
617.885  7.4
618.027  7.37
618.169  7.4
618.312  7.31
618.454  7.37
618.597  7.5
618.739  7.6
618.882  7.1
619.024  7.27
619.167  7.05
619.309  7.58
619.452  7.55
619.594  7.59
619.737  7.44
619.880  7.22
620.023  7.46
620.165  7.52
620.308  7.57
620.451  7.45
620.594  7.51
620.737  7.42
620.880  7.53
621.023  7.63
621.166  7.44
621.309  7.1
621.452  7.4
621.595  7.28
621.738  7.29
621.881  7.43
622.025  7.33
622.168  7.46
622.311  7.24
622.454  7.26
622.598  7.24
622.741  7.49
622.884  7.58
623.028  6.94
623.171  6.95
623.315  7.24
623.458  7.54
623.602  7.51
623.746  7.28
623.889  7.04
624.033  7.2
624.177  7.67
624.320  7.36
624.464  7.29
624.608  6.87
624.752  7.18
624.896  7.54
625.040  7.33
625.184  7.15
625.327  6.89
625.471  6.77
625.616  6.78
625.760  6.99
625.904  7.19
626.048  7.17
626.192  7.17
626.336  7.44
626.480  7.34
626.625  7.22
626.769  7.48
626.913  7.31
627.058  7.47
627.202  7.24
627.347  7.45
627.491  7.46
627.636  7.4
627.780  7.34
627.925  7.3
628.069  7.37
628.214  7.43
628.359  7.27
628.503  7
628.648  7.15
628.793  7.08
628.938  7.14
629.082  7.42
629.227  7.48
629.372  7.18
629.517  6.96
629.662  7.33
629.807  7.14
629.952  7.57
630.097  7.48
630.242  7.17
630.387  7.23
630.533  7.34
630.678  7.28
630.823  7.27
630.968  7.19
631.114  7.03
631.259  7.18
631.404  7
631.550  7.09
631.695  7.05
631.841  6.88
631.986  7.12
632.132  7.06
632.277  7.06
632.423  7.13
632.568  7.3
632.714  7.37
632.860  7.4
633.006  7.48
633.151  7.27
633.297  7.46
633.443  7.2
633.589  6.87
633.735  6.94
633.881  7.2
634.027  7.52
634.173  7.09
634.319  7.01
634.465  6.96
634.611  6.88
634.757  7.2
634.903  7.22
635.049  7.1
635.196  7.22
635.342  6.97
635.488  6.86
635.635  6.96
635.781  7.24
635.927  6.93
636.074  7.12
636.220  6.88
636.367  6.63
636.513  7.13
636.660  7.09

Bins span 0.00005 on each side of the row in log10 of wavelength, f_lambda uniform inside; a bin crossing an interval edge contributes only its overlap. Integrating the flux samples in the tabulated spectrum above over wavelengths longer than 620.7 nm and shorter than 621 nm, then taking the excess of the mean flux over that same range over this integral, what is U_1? 5.3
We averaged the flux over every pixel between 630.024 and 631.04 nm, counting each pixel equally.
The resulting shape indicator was 7.28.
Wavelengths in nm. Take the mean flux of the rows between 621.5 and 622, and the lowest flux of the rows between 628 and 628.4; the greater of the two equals 7.33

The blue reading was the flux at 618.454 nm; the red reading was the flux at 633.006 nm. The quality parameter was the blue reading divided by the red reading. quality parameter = 0.99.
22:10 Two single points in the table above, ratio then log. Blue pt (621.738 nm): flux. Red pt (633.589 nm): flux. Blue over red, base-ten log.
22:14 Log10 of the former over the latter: 0.0258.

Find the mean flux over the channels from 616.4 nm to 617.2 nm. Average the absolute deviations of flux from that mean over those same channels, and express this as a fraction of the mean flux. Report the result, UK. 0.016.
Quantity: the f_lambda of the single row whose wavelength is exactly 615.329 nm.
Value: 7.22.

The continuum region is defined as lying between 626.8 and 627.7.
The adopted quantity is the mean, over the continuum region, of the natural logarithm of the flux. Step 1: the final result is 2.00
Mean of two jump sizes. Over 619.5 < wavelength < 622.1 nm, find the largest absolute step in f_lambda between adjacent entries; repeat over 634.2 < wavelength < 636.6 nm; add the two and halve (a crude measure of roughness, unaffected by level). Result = 0.42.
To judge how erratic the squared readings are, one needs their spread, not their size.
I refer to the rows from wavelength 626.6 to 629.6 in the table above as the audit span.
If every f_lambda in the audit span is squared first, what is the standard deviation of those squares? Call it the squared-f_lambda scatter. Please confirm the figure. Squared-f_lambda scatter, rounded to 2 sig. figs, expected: 2.3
